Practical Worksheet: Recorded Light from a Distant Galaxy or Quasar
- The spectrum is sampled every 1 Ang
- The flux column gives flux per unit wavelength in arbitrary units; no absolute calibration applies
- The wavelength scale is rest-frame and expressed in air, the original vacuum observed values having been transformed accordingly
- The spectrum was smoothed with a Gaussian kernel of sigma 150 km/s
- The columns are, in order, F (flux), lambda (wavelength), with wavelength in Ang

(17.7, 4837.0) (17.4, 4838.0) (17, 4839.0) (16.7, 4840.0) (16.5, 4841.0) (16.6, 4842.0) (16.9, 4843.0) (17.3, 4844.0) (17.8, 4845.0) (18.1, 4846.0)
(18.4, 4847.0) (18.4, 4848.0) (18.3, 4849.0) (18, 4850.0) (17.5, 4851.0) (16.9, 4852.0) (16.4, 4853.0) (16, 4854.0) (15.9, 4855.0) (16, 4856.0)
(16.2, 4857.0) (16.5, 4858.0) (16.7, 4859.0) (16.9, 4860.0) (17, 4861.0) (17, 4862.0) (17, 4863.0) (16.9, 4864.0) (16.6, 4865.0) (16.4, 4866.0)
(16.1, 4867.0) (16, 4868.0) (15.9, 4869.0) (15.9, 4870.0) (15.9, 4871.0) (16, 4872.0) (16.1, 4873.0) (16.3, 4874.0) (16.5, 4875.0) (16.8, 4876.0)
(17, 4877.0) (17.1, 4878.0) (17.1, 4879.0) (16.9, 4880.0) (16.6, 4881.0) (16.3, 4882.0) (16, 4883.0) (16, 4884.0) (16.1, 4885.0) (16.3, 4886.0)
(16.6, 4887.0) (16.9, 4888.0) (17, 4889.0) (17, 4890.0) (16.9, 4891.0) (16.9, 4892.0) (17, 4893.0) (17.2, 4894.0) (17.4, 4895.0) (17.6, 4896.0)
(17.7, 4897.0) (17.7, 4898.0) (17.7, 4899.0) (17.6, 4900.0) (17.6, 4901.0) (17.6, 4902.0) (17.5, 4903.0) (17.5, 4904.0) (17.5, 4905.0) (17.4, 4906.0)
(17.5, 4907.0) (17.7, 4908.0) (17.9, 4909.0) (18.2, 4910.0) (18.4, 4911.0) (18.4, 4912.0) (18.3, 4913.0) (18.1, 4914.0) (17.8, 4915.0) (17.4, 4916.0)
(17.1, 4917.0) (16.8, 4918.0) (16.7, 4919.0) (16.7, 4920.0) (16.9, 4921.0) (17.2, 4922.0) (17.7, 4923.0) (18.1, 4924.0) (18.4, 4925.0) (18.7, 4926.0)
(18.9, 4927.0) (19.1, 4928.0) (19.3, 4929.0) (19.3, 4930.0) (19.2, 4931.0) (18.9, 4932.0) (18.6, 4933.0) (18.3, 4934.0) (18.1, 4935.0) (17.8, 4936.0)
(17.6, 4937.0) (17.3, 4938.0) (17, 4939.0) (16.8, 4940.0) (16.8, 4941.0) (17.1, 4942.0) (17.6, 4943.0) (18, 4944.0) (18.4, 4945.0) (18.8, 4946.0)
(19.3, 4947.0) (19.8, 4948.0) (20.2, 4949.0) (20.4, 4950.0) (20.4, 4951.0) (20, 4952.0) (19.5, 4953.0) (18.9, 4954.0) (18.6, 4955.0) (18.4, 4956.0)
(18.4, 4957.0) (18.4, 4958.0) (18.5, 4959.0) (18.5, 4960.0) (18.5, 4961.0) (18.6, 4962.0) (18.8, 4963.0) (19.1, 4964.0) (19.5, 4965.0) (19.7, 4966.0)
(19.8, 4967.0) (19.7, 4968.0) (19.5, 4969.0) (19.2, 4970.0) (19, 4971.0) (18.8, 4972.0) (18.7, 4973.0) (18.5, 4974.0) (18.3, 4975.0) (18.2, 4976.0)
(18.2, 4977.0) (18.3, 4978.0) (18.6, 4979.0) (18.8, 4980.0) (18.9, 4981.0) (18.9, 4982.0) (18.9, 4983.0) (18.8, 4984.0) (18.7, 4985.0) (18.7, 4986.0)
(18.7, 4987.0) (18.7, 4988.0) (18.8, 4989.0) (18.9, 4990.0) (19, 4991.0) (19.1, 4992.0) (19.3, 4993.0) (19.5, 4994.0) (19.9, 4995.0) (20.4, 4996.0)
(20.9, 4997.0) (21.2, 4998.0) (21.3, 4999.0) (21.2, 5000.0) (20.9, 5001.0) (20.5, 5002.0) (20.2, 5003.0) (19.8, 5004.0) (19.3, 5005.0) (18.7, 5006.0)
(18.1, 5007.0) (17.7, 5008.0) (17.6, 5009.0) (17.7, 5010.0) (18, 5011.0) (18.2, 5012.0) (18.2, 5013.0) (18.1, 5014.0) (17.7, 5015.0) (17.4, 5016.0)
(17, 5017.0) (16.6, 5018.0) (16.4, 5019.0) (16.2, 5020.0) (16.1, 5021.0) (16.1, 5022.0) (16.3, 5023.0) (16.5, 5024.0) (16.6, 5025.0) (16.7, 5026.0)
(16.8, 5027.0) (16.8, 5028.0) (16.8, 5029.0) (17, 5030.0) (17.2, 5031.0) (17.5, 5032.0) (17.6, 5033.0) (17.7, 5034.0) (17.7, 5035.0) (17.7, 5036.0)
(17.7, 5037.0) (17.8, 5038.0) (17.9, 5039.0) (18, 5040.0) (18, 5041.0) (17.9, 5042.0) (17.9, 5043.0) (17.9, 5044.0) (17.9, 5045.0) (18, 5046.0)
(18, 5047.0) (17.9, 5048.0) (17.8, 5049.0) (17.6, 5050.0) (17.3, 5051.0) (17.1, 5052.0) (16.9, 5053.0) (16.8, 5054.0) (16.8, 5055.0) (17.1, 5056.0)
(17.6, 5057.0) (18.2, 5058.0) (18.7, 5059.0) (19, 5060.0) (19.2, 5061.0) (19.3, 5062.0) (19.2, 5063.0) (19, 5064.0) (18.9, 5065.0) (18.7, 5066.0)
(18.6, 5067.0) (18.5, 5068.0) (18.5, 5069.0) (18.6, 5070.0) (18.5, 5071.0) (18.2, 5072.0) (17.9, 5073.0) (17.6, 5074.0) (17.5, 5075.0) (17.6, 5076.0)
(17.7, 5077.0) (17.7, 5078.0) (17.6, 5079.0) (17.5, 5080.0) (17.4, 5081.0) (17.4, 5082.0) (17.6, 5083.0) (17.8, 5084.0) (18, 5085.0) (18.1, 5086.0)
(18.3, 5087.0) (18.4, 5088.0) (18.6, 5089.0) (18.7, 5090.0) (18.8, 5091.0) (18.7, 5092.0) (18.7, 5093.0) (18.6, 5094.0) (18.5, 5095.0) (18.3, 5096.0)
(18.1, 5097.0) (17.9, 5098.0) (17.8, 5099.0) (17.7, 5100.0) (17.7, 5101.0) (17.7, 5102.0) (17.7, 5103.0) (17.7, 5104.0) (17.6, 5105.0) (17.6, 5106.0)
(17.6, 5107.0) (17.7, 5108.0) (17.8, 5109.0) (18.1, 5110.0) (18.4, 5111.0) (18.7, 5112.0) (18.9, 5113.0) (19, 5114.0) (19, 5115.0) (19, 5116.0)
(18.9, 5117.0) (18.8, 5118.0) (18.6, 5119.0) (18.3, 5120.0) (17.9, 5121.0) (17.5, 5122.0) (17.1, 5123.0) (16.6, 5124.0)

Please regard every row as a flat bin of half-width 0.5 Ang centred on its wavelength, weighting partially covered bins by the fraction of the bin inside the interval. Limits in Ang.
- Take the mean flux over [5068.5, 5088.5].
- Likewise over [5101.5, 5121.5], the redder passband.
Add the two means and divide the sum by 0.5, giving 72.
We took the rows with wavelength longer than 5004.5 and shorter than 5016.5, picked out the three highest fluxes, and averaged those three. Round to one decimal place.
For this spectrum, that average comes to 18.7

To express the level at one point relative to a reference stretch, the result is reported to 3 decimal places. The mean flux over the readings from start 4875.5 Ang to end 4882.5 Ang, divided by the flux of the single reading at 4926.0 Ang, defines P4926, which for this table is 0.900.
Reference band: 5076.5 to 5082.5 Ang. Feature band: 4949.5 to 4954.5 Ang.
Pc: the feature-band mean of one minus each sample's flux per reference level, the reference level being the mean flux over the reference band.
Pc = -0.13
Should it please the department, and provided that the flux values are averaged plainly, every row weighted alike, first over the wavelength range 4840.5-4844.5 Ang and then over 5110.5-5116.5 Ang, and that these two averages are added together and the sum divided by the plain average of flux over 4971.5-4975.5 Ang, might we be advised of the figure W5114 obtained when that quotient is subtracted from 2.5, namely 0.58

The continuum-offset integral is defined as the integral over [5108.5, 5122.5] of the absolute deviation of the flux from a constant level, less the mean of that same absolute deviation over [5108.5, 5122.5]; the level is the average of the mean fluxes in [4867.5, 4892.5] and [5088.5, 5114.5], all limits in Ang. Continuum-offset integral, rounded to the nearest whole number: 15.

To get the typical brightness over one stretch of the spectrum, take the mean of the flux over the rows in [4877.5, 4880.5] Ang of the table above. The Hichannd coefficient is 17.0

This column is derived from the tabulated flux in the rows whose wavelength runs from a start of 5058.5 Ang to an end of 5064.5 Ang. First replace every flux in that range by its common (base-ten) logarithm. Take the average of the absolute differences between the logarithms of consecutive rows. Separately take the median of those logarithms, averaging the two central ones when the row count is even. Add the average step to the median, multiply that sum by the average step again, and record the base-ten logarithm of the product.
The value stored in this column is -2.3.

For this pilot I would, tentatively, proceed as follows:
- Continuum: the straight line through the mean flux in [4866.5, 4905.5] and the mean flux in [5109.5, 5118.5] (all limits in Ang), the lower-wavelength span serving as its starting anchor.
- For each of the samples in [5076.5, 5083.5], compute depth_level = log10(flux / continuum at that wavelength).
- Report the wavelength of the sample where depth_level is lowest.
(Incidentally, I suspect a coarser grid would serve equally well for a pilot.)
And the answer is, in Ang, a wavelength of 5082.0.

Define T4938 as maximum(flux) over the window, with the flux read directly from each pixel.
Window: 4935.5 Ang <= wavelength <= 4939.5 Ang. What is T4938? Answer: 17.8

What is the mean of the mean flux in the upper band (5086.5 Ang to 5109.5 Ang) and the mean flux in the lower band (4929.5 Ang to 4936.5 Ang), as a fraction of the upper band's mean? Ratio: 1.01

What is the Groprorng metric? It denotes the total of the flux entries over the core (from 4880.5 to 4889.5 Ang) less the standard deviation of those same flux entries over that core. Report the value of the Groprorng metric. 147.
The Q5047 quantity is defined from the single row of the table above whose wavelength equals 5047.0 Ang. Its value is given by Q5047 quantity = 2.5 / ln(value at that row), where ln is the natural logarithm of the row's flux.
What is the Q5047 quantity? 0.865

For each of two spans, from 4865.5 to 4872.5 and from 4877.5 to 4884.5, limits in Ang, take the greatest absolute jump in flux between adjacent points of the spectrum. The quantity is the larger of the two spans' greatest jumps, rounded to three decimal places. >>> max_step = 0.300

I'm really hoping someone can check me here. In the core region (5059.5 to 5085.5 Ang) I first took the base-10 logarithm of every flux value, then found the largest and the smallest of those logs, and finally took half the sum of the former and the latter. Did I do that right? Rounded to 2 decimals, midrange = 1.26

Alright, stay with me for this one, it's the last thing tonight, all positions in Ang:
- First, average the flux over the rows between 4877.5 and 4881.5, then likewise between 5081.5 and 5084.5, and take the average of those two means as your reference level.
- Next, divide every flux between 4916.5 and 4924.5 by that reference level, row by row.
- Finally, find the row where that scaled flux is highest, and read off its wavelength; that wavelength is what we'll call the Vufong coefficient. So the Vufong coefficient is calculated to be 4924.0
